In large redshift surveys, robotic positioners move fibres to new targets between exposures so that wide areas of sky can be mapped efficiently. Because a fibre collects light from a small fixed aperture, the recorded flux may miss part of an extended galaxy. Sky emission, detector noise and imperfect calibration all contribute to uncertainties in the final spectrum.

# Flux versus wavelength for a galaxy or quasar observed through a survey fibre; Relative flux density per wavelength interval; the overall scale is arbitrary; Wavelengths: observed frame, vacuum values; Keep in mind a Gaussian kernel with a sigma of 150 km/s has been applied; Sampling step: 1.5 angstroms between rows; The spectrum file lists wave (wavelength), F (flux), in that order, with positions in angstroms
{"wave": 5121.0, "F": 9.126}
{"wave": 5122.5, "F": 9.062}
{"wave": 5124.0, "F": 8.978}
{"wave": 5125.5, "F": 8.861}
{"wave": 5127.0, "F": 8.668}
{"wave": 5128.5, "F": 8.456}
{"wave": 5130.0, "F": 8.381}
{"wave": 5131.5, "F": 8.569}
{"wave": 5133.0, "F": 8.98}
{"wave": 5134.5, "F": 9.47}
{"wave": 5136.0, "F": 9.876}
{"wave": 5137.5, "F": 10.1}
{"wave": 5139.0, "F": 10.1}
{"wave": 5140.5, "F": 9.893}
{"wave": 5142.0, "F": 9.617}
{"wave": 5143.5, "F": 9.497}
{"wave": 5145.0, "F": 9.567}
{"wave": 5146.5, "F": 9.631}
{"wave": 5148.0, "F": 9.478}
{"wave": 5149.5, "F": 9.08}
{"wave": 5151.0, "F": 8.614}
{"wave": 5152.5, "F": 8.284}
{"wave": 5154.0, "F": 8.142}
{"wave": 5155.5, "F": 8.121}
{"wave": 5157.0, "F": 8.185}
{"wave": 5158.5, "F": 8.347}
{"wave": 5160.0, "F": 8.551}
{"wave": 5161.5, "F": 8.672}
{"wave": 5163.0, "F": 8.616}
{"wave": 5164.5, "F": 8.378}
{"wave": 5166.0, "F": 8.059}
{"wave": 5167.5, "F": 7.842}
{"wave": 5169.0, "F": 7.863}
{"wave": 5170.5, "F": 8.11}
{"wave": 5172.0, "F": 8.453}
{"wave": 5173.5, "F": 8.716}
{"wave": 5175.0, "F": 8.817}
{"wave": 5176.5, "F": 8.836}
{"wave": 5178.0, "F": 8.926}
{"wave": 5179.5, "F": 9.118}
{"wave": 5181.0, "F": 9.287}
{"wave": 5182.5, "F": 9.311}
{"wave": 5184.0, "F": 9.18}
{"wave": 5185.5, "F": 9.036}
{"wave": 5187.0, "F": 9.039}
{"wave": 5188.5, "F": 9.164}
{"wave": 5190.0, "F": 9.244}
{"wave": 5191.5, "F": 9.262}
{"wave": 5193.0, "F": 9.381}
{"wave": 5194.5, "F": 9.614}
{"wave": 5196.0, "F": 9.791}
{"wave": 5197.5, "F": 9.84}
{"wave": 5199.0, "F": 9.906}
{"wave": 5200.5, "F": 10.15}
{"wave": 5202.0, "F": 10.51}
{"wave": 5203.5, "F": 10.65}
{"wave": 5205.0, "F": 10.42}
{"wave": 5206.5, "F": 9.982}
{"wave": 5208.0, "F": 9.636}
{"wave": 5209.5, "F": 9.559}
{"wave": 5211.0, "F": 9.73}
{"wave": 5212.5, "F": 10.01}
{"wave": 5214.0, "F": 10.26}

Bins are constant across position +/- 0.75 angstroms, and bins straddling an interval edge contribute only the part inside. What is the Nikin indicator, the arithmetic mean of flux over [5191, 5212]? 9.9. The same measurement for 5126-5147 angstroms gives 9.3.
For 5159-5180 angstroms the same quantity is 8.5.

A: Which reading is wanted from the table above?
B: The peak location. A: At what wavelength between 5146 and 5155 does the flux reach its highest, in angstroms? 5146.5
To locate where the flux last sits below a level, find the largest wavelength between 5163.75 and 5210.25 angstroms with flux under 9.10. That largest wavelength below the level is 5187.0 angstroms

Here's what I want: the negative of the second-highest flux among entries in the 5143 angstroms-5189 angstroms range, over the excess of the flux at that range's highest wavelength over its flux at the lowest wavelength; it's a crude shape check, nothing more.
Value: 28.7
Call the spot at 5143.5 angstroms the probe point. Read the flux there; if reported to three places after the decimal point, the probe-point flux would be 9.497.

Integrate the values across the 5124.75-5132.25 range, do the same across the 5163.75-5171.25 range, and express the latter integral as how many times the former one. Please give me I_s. 0.94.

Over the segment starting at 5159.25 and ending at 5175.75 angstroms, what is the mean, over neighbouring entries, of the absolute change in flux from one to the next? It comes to 0.193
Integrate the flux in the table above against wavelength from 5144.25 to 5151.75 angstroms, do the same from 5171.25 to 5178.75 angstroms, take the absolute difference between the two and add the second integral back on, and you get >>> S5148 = 69.6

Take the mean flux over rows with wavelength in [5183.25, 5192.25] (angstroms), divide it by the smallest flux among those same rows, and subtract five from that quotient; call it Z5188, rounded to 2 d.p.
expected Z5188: -3.99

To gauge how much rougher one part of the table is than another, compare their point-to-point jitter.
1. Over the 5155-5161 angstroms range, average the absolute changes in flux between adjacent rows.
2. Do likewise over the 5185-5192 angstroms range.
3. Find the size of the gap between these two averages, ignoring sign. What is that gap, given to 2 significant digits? 0.087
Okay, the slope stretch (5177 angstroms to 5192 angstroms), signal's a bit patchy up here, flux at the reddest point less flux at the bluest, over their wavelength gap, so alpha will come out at 0.02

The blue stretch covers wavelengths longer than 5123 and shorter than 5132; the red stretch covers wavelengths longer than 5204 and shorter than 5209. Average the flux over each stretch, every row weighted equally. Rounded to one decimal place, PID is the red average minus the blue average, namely 1.4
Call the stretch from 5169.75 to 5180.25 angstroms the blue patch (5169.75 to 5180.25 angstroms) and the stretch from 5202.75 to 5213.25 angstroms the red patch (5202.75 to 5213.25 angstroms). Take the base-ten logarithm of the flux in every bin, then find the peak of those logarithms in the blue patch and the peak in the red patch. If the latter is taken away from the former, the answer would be -0.07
